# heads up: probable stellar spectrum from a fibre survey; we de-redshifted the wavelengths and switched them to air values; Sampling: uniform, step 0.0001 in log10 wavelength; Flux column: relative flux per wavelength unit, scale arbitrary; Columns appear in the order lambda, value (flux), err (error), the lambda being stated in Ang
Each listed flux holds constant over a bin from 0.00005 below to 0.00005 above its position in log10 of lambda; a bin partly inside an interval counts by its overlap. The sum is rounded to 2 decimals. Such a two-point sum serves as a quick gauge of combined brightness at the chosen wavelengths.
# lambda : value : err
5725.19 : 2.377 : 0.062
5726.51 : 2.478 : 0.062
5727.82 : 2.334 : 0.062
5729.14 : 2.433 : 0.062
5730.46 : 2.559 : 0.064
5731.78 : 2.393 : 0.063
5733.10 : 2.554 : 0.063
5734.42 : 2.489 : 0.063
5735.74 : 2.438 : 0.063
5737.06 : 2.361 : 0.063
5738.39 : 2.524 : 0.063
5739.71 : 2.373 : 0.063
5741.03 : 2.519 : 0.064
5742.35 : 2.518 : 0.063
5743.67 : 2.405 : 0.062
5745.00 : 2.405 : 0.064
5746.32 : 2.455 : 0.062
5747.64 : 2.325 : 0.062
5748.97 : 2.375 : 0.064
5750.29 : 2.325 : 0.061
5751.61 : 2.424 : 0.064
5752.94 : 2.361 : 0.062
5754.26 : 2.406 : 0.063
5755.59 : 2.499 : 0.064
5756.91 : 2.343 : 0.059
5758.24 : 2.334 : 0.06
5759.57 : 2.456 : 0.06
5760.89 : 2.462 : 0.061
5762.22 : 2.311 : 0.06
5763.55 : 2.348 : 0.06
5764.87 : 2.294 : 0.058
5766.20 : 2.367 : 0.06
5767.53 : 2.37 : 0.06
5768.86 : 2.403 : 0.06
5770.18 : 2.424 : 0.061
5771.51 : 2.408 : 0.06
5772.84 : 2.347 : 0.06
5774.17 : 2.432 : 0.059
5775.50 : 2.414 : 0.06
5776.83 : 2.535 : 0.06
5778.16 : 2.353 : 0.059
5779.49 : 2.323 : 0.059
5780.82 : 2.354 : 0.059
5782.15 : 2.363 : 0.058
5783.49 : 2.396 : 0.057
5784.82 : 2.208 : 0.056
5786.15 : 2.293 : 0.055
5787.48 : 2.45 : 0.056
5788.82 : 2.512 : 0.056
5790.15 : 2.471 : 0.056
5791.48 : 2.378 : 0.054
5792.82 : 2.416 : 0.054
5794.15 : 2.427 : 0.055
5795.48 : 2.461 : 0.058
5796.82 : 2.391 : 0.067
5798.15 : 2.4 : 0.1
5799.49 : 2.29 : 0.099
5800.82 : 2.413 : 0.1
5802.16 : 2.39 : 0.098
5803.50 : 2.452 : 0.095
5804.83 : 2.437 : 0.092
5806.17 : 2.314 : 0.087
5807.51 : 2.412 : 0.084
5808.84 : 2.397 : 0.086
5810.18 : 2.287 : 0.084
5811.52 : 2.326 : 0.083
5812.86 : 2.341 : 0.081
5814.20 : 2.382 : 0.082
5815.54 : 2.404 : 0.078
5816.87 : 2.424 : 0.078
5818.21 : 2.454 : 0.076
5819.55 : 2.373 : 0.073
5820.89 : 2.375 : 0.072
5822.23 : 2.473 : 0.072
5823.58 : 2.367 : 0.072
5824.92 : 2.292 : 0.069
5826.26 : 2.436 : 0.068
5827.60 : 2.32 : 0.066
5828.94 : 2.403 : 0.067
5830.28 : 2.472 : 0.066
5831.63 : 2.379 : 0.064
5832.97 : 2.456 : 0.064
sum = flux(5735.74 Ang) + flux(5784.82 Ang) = 4.65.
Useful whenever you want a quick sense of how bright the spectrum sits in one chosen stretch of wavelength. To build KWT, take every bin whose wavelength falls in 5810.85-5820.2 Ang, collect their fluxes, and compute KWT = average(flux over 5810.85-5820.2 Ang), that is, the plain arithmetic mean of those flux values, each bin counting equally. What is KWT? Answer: 2.39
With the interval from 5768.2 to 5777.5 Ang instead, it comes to 2.42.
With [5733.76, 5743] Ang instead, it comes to 2.46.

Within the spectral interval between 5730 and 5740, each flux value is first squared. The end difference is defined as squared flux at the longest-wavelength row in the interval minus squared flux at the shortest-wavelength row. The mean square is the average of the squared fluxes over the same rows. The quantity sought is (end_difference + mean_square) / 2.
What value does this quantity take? 2.6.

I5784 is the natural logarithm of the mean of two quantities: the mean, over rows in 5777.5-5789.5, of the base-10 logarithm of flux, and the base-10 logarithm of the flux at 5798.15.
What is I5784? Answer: -0.977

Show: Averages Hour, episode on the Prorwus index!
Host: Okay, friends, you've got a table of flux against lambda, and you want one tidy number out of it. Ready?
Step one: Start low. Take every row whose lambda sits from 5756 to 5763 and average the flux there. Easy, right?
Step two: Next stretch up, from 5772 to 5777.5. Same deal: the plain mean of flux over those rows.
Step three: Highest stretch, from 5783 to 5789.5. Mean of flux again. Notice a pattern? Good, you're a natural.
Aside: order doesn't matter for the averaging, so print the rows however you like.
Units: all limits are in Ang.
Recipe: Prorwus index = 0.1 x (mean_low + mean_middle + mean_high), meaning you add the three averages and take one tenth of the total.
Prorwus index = 0.719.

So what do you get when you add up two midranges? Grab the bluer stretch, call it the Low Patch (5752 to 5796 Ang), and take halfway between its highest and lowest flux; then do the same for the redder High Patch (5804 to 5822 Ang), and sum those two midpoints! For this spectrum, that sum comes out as 4.742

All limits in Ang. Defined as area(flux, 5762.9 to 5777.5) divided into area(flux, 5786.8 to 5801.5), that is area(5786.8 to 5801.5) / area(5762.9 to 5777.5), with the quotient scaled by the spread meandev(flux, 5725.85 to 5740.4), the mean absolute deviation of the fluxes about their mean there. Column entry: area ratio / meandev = 15.5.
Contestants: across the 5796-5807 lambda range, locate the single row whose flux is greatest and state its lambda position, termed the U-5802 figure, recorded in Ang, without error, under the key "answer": 5803.50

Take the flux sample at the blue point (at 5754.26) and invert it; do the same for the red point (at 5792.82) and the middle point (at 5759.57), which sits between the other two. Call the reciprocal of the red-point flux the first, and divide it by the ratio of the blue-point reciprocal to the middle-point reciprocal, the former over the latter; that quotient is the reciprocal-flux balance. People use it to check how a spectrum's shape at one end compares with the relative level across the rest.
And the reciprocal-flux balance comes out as 0.405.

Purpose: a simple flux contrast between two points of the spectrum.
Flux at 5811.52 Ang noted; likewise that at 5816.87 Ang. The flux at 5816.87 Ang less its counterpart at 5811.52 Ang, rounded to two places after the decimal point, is 0.10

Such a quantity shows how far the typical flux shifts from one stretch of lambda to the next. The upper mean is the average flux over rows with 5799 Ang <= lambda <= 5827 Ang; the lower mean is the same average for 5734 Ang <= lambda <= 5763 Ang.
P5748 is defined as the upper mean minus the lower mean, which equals -0.03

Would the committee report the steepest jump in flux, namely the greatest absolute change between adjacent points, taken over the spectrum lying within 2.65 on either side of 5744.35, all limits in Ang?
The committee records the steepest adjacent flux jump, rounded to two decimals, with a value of 0.11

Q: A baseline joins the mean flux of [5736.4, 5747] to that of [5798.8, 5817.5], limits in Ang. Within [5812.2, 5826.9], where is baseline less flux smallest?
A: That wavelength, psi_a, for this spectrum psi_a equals 5822.23 Ang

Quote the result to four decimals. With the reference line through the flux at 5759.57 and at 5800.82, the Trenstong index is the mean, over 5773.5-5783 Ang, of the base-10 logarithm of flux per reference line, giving -0.0074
